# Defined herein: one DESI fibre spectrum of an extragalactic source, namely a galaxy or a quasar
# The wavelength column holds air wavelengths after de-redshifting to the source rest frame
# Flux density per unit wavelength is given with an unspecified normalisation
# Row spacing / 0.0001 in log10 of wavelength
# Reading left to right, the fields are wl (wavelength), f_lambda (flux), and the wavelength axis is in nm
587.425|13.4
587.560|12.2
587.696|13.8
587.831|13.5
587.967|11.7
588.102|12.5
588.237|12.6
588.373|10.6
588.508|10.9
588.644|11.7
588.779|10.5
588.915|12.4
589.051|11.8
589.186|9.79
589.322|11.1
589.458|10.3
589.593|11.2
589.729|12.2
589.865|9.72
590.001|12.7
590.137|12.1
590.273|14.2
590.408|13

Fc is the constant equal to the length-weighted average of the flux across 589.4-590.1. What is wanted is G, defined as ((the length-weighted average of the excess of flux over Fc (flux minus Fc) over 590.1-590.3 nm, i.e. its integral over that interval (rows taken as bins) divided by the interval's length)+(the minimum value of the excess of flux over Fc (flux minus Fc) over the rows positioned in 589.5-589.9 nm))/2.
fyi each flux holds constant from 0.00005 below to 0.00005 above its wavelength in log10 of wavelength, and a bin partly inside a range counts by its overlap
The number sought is 0.13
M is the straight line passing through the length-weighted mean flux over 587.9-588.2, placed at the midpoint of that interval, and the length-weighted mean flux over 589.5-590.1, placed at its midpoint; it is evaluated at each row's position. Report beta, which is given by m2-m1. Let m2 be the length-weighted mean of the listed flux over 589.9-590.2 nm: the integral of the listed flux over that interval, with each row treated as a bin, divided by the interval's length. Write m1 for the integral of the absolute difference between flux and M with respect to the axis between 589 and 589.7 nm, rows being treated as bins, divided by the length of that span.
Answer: 11.3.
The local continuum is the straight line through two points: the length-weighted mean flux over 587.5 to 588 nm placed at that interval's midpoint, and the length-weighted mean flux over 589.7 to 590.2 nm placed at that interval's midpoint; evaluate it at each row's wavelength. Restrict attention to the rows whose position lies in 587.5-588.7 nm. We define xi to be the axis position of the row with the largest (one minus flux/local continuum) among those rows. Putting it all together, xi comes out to 588.373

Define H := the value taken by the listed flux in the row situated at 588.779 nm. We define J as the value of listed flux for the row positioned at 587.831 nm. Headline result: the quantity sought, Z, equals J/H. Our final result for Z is 1.29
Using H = 10.5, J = 13.5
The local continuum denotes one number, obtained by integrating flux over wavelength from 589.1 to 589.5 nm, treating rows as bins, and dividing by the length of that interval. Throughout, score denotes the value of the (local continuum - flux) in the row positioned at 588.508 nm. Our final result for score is -0.4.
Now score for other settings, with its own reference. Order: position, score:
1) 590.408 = -2.5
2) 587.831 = -3.0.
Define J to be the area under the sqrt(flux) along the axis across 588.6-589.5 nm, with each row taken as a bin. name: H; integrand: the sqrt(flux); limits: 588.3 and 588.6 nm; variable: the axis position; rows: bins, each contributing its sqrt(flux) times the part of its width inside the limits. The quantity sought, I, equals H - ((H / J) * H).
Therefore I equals 0.7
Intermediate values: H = 1.0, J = 3.0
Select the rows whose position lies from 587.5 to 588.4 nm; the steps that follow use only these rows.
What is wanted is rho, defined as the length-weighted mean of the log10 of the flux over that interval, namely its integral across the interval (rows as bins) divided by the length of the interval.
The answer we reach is 1.09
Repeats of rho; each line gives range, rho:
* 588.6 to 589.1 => 1.06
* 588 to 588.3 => 1.10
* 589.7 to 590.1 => 1.06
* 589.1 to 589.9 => 1.03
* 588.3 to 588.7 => 1.04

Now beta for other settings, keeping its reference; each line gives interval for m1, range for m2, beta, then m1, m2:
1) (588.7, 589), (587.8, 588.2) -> 11.6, 0.90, 12.5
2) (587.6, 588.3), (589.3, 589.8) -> 10.4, 0.78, 11.2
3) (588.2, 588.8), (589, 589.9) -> 10.0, 0.92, 10.9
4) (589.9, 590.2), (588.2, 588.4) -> 10.5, 1.15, 11.6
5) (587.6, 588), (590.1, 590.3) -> 12.0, 1.05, 13.1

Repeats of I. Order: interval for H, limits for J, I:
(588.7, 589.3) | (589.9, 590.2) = -1.8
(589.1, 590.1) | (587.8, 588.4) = -1.9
